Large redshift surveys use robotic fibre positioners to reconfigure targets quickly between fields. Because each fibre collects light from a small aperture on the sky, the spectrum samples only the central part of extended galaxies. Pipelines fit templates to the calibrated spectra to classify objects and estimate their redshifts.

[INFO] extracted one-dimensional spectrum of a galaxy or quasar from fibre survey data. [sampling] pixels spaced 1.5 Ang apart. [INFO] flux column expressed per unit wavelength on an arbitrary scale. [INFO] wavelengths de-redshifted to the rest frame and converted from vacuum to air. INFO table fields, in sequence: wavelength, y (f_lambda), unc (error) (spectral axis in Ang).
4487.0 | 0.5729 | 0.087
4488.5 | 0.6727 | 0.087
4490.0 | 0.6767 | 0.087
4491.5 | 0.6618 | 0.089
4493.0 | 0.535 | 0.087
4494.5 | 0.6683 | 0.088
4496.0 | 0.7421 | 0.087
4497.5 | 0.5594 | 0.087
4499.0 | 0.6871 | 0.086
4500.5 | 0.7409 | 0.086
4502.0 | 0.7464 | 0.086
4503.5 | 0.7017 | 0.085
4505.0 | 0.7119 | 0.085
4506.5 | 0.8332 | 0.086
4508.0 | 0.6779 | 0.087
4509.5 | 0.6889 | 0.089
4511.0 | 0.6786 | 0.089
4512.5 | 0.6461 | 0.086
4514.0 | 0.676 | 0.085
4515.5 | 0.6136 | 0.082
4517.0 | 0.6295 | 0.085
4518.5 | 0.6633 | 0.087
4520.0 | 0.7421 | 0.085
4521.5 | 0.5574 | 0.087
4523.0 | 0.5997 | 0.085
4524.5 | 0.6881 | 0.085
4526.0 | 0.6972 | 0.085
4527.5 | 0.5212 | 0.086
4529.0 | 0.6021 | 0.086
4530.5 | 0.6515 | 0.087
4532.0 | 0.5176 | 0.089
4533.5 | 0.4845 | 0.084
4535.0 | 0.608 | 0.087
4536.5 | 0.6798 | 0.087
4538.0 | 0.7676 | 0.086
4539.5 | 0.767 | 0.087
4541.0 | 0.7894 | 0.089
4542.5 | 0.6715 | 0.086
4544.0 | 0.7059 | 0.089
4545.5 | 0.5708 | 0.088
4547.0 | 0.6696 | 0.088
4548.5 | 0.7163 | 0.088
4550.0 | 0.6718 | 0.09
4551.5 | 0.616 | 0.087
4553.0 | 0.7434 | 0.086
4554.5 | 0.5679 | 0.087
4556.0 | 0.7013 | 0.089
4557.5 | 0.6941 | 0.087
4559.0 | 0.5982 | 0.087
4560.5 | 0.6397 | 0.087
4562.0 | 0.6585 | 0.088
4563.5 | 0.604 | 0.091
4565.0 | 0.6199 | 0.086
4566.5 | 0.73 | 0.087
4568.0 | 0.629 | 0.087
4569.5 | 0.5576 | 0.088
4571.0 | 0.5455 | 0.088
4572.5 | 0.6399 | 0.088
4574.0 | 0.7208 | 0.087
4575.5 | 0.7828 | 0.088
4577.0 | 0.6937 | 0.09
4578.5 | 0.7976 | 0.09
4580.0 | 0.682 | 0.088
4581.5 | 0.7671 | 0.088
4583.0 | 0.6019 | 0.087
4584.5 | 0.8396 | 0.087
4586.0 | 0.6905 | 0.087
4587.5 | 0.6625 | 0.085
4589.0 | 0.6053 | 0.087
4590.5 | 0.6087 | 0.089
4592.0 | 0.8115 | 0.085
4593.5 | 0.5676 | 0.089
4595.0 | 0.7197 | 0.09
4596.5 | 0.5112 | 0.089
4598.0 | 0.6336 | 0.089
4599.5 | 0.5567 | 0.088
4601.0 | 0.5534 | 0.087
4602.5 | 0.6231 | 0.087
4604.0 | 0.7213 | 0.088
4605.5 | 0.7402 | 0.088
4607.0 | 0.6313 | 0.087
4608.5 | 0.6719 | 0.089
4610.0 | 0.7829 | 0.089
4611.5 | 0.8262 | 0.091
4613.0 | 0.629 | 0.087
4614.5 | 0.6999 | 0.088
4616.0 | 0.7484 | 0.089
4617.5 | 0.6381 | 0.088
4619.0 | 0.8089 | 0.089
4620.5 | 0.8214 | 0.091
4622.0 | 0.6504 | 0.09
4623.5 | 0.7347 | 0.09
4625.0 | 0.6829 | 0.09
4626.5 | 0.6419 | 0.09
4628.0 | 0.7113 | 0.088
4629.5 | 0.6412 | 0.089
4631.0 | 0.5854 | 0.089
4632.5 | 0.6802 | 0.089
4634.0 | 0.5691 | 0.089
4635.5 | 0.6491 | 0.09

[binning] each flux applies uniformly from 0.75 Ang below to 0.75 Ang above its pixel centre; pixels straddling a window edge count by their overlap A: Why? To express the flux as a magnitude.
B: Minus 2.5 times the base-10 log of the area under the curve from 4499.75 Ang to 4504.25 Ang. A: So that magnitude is -1.29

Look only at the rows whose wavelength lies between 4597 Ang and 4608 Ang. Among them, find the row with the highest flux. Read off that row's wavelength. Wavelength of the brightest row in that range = 4605.5 Ang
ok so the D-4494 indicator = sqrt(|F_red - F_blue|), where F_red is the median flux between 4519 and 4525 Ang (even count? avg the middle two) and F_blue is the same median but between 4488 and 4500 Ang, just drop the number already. 0.16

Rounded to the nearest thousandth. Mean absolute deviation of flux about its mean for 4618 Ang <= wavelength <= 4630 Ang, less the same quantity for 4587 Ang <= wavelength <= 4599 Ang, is -0.011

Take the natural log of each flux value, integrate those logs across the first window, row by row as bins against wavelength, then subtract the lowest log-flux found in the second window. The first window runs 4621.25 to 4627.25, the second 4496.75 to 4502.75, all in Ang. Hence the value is -1.76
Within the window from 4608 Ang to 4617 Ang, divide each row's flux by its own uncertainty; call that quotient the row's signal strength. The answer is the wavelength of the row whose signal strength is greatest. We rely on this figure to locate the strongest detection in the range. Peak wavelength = 4611.5 Ang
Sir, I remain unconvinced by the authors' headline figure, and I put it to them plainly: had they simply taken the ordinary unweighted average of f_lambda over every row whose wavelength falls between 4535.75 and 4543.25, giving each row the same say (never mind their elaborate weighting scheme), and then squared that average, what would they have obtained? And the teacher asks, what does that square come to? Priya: 0.540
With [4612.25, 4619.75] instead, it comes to 0.497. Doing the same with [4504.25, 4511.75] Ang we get 0.516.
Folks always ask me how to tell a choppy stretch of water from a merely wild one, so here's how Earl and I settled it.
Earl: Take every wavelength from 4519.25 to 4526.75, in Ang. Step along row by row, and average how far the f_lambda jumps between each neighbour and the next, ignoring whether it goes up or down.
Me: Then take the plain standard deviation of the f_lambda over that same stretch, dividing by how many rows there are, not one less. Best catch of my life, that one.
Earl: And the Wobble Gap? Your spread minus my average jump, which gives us -0.013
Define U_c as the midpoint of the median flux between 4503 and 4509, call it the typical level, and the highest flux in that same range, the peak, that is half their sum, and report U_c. 0.77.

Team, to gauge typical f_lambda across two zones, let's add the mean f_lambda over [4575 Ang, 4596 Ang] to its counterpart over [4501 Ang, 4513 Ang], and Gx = 1.41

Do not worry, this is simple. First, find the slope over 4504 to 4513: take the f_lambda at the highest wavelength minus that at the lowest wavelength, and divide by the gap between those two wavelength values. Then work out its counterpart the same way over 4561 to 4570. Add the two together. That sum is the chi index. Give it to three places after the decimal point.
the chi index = -0.022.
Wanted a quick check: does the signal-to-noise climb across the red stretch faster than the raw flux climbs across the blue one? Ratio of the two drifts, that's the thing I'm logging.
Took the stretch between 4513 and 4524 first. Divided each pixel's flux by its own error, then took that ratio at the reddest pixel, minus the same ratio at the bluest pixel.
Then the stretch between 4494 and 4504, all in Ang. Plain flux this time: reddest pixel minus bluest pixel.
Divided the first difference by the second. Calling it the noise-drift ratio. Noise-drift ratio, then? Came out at -27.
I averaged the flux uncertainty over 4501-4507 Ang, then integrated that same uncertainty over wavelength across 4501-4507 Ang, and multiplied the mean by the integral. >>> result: 0.044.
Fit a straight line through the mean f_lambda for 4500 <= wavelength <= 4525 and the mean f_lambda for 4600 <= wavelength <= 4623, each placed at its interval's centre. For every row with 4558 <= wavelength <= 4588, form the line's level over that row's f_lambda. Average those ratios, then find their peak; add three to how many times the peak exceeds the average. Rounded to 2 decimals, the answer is 4.22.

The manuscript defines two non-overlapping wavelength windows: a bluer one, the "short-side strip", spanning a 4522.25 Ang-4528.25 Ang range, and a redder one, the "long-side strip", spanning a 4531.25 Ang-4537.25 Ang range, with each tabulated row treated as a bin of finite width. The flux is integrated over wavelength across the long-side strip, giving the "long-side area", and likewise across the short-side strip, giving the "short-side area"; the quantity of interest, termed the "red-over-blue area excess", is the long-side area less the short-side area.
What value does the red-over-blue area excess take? -0.32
